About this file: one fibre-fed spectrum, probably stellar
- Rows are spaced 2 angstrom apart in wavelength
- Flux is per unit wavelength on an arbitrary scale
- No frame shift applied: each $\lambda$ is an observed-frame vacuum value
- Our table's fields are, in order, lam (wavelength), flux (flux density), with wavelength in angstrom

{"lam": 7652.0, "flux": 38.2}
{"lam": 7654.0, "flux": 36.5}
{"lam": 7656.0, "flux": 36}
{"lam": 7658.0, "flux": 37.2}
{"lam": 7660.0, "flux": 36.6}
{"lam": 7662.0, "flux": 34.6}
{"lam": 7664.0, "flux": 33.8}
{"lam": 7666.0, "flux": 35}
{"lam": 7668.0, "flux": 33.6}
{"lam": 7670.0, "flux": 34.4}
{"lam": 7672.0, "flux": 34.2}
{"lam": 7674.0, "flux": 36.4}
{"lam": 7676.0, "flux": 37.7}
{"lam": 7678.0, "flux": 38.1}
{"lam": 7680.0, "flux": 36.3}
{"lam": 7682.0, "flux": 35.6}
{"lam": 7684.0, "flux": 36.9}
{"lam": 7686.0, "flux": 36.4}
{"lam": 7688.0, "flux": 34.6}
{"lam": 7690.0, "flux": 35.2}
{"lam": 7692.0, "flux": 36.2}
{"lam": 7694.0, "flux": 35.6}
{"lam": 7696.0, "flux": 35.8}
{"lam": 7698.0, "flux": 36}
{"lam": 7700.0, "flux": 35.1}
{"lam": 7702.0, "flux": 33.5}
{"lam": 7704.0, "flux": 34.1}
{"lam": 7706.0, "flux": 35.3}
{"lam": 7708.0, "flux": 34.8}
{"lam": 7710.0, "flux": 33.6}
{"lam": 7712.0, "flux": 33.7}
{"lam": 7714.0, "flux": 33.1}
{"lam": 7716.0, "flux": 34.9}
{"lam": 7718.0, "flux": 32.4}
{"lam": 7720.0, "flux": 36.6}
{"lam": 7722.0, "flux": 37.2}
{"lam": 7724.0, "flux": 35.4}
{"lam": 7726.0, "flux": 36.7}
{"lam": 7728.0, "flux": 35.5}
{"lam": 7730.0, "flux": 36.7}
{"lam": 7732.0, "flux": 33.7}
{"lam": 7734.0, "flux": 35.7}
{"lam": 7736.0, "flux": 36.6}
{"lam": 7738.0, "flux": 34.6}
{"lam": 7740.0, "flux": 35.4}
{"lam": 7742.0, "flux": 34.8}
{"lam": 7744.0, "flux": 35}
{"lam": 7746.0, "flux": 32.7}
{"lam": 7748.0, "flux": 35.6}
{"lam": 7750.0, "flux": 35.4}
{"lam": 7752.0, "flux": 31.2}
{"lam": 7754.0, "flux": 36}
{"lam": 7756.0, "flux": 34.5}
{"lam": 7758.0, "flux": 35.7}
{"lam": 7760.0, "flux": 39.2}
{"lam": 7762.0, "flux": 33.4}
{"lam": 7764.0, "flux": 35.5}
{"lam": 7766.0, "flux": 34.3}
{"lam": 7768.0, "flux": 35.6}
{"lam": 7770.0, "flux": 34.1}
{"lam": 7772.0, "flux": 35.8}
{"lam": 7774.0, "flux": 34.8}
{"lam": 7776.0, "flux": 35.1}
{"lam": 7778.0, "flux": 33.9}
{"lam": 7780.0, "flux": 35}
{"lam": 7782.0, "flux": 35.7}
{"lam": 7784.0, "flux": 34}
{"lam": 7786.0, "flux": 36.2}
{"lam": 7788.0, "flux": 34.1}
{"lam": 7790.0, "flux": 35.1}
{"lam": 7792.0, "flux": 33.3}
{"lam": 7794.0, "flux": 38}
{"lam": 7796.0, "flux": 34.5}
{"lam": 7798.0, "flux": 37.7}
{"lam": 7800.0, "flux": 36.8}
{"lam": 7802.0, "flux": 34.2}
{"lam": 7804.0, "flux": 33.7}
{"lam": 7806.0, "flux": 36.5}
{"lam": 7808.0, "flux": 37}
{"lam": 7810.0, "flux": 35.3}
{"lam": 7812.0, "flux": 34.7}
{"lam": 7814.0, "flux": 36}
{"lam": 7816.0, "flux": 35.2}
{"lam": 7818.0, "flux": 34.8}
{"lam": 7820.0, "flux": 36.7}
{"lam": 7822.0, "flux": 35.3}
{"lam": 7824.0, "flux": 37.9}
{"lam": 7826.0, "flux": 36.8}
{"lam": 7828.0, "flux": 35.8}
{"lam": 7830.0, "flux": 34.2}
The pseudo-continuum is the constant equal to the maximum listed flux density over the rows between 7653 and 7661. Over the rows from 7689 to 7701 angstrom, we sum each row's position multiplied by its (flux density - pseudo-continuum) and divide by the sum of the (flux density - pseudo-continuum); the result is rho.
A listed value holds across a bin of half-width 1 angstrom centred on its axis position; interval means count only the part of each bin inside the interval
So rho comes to 7695.1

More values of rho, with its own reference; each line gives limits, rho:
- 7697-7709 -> 7703.3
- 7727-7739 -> 7733.3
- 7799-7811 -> 7804.6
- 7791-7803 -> 7796.5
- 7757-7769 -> 7764.4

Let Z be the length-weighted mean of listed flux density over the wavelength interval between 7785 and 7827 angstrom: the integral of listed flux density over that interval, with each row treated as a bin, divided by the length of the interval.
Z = 35.7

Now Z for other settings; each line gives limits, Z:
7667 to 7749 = 35.3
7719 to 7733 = 36.0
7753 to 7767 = 35.5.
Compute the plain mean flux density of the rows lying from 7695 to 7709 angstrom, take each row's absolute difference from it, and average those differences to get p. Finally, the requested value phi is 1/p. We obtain 1.44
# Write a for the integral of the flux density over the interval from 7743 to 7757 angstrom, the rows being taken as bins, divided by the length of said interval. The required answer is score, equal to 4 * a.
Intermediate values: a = 34.3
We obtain 137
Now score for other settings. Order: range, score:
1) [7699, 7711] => 138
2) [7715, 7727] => 142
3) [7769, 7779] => 139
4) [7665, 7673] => 137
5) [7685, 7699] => 143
